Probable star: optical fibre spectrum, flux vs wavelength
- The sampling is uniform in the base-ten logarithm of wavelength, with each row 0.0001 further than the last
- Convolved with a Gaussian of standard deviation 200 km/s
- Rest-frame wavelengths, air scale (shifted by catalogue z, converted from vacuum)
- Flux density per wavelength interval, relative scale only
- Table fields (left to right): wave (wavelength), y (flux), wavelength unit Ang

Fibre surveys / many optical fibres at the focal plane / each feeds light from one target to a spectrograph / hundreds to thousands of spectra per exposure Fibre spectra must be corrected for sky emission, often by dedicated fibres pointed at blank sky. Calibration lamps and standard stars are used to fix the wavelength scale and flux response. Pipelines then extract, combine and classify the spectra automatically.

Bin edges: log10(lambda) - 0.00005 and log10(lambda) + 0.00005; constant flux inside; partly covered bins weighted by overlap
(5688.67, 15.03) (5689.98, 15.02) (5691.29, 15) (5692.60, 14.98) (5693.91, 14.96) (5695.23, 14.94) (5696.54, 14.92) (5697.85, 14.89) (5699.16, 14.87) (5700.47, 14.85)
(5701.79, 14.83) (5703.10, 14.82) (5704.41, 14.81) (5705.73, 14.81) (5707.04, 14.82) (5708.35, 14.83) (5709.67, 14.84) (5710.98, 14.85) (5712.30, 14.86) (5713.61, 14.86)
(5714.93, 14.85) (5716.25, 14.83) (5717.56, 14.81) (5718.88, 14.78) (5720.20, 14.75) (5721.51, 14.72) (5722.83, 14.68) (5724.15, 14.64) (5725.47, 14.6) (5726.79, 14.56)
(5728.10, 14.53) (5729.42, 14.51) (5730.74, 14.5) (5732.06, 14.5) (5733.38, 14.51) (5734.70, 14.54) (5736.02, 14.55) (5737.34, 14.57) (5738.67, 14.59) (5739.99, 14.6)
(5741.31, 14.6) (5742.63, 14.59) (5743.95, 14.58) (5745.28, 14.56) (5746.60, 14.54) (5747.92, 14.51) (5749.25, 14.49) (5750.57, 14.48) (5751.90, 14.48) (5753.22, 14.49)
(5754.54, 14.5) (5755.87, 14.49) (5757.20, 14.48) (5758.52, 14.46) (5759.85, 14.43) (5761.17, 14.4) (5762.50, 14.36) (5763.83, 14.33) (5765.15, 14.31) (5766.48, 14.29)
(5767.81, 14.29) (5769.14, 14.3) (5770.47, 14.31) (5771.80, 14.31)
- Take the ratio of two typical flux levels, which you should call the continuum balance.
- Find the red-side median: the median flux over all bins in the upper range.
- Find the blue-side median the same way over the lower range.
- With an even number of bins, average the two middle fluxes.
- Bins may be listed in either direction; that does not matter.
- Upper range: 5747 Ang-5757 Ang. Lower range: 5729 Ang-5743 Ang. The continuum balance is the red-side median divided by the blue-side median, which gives 0.996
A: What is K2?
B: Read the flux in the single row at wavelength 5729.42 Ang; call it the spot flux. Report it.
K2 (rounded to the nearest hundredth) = 14.51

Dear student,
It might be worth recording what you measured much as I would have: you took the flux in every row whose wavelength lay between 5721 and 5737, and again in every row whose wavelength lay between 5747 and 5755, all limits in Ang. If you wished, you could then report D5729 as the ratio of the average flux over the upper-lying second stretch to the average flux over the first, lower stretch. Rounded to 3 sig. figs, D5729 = 0.995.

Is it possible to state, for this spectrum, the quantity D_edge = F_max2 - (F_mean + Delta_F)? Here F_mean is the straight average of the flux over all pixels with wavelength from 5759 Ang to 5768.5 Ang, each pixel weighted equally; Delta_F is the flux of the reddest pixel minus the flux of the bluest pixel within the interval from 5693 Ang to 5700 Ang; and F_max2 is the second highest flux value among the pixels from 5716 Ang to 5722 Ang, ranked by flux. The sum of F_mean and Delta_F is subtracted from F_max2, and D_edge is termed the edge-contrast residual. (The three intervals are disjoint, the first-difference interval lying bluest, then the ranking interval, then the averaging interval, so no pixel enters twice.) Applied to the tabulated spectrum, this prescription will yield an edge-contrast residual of 0.56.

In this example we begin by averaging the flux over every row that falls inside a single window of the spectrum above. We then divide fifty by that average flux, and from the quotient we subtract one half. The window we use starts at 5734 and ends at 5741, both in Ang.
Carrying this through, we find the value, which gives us 2.93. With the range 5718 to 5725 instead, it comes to 2.90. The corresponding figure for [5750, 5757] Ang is 2.95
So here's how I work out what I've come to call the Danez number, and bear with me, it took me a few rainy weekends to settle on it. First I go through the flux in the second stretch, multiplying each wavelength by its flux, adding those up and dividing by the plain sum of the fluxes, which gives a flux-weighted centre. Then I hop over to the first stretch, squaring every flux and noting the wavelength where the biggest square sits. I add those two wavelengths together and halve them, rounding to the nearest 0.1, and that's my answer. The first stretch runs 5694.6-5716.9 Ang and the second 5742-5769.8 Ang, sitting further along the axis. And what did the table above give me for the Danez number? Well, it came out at 5725.5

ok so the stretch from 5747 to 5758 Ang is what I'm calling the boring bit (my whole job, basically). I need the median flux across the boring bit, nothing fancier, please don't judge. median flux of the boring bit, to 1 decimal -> 14.5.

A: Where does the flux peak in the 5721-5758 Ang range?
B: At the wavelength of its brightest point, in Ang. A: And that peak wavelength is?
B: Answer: 5721.51 Ang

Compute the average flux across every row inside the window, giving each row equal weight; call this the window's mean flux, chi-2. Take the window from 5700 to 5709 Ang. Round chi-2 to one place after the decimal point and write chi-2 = 14.8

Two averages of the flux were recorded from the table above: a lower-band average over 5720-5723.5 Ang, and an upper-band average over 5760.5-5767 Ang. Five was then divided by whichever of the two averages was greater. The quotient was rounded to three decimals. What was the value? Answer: 0.340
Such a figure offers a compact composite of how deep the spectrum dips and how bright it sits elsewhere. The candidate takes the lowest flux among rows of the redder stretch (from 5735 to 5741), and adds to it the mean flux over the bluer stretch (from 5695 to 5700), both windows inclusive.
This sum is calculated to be 29.5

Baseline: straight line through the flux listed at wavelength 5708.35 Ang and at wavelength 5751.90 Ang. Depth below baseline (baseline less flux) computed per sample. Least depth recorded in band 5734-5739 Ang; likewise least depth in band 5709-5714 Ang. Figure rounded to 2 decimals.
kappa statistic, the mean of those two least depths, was -0.04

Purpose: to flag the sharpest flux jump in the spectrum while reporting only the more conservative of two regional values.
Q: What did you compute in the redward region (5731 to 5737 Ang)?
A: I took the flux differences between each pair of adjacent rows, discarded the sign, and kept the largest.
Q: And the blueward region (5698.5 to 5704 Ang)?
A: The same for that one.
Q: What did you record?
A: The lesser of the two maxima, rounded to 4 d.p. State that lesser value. 0.0200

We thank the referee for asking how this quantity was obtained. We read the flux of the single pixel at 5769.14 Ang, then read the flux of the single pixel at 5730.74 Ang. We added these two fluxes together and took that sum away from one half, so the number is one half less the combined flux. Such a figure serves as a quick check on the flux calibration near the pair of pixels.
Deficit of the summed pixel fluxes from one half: -28.3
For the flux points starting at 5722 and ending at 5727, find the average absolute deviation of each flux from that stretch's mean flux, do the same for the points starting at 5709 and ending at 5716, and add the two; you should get 0.046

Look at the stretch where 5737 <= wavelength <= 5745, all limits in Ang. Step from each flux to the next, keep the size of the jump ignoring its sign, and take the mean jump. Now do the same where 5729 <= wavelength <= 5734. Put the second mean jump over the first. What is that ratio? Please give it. 0.7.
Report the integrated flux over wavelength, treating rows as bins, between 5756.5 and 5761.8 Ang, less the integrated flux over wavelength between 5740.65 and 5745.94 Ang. -0.53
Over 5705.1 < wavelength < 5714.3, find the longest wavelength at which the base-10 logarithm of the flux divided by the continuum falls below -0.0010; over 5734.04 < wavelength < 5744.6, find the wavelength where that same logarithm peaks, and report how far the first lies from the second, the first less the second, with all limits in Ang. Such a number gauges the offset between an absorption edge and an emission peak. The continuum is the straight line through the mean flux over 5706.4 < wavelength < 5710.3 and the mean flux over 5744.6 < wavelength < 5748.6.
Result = -38.2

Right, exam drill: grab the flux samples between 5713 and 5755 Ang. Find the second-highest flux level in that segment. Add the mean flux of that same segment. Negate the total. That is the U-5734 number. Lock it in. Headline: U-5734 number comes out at -29.5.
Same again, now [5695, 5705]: -29.8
